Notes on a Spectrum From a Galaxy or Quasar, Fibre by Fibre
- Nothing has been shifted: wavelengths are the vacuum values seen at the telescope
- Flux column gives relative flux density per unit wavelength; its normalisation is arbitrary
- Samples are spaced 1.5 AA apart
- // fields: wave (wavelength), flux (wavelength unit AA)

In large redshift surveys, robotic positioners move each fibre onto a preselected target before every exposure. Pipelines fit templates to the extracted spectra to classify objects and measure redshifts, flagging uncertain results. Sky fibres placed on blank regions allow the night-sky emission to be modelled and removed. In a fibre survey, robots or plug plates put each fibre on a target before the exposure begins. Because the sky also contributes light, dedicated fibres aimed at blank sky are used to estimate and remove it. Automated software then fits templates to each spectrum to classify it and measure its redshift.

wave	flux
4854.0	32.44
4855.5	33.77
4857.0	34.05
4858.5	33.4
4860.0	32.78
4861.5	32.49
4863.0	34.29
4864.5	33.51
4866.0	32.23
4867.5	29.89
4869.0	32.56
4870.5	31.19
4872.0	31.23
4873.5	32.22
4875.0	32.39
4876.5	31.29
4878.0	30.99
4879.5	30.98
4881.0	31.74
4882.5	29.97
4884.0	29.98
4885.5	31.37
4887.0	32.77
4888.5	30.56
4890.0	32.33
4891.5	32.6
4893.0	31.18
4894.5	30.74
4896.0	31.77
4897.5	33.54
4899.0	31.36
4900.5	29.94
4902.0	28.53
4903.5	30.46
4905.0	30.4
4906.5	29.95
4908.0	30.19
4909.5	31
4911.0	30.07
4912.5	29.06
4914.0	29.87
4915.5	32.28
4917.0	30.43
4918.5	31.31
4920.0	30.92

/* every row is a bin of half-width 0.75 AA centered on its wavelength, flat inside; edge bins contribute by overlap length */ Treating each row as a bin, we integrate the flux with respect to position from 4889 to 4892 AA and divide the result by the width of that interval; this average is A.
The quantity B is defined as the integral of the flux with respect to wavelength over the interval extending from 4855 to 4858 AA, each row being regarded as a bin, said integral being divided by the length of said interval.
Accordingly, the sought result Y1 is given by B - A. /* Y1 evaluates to 1.6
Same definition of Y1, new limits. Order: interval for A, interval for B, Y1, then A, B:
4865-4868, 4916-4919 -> -0.4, 31.4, 31.0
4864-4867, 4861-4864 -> 0.9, 32.6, 33.5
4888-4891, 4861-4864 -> 1.9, 31.6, 33.5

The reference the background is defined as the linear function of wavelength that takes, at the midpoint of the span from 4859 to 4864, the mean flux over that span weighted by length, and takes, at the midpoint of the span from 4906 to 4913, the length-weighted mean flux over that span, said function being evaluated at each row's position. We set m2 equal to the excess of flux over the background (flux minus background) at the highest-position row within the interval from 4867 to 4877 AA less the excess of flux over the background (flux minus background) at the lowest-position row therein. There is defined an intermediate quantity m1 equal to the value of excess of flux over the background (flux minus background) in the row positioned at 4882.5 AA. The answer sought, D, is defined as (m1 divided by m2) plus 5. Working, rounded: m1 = -1.9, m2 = 2.0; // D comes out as 4.1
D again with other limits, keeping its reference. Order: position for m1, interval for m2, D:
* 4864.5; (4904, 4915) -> 13.9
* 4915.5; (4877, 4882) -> 7.7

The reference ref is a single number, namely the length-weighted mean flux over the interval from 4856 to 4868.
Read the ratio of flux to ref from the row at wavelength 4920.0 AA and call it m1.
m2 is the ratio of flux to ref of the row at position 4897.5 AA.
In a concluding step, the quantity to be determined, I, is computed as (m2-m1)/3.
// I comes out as 0.03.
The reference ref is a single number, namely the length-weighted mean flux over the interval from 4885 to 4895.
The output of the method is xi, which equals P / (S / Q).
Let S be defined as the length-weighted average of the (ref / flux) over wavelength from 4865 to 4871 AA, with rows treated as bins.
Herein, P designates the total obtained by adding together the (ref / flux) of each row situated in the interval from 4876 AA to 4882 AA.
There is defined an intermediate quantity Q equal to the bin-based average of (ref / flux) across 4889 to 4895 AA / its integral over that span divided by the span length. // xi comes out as 4.03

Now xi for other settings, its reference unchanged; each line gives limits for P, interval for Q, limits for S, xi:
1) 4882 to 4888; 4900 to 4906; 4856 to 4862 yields 4.56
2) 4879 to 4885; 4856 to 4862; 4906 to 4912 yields 3.77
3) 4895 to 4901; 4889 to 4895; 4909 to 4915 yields 3.80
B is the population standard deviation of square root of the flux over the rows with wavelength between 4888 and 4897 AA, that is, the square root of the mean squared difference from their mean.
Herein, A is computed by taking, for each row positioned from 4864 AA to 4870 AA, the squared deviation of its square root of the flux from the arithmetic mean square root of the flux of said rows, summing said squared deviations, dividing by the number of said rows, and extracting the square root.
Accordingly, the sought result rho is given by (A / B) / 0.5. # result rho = 3.5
